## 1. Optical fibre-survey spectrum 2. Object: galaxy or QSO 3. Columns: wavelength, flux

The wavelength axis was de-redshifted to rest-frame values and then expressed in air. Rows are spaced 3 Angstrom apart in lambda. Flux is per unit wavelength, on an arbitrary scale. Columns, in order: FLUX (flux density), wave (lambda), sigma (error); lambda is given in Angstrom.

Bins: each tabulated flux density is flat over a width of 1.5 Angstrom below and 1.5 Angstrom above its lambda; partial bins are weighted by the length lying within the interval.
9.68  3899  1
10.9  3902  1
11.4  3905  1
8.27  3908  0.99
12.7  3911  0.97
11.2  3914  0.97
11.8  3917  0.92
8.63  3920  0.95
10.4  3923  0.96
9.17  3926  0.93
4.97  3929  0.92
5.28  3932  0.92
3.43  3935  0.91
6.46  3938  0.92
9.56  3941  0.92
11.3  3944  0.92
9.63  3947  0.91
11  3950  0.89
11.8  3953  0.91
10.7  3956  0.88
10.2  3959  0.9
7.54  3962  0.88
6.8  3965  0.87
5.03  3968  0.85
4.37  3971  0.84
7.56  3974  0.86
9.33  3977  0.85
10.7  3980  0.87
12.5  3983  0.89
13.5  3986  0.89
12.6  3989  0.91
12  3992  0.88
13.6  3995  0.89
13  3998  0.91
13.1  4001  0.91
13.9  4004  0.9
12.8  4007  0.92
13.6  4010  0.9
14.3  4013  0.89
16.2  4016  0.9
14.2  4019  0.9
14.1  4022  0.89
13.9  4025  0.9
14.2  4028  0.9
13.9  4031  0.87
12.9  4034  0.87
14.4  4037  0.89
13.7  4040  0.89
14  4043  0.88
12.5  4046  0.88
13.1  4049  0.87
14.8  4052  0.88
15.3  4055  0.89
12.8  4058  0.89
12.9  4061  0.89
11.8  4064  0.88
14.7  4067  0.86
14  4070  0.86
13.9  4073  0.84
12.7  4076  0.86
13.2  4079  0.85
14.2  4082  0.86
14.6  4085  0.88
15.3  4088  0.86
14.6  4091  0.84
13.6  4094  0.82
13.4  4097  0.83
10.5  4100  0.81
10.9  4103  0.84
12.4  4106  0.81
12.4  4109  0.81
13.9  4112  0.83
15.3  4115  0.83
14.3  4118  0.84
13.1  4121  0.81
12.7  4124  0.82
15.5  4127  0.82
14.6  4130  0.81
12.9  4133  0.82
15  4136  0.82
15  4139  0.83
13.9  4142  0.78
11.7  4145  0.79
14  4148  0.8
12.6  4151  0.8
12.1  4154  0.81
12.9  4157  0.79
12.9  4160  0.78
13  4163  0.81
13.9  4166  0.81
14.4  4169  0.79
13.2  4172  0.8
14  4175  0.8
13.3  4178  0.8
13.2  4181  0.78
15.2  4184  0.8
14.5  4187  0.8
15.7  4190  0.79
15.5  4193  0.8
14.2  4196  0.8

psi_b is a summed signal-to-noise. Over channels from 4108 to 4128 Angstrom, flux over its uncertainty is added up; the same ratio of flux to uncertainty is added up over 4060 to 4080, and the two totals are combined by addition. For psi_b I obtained 226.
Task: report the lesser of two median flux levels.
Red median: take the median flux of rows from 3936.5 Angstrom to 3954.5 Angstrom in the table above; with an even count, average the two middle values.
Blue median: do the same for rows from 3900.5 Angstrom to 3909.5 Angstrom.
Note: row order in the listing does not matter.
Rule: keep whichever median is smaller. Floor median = 10.3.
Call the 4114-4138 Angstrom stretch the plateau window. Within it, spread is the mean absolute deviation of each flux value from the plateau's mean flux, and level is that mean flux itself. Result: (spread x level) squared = 184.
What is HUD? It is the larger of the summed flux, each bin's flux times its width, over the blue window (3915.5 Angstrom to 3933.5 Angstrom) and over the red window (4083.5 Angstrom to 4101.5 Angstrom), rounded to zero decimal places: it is 246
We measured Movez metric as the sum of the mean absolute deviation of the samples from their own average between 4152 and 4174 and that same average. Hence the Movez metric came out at 13.7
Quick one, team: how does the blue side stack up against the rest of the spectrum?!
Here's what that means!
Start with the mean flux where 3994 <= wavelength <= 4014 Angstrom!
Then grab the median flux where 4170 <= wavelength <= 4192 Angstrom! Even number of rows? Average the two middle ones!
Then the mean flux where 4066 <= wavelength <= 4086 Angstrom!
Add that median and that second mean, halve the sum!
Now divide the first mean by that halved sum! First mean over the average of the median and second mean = 0.97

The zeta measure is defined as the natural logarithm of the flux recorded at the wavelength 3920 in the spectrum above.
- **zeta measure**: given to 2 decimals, 2.16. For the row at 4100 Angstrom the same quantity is 2.35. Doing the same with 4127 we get 2.74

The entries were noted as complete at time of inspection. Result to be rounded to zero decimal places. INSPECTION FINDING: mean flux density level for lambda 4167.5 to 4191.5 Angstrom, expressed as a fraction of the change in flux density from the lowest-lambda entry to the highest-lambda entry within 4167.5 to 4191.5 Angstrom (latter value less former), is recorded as 11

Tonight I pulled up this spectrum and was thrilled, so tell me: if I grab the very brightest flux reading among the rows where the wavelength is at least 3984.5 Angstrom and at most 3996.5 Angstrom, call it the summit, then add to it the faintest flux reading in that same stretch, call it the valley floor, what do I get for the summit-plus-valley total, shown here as 25.6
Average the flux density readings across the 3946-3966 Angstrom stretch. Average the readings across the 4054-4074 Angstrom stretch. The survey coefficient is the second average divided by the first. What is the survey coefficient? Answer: 1.4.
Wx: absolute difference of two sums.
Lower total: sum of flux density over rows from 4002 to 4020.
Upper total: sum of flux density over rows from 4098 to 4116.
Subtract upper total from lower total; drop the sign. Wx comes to 10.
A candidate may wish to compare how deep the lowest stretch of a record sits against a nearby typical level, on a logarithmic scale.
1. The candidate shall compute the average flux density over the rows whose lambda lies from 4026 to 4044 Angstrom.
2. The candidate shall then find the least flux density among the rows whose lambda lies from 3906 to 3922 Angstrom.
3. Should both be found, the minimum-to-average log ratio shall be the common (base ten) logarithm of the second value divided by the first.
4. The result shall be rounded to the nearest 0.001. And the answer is -0.224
